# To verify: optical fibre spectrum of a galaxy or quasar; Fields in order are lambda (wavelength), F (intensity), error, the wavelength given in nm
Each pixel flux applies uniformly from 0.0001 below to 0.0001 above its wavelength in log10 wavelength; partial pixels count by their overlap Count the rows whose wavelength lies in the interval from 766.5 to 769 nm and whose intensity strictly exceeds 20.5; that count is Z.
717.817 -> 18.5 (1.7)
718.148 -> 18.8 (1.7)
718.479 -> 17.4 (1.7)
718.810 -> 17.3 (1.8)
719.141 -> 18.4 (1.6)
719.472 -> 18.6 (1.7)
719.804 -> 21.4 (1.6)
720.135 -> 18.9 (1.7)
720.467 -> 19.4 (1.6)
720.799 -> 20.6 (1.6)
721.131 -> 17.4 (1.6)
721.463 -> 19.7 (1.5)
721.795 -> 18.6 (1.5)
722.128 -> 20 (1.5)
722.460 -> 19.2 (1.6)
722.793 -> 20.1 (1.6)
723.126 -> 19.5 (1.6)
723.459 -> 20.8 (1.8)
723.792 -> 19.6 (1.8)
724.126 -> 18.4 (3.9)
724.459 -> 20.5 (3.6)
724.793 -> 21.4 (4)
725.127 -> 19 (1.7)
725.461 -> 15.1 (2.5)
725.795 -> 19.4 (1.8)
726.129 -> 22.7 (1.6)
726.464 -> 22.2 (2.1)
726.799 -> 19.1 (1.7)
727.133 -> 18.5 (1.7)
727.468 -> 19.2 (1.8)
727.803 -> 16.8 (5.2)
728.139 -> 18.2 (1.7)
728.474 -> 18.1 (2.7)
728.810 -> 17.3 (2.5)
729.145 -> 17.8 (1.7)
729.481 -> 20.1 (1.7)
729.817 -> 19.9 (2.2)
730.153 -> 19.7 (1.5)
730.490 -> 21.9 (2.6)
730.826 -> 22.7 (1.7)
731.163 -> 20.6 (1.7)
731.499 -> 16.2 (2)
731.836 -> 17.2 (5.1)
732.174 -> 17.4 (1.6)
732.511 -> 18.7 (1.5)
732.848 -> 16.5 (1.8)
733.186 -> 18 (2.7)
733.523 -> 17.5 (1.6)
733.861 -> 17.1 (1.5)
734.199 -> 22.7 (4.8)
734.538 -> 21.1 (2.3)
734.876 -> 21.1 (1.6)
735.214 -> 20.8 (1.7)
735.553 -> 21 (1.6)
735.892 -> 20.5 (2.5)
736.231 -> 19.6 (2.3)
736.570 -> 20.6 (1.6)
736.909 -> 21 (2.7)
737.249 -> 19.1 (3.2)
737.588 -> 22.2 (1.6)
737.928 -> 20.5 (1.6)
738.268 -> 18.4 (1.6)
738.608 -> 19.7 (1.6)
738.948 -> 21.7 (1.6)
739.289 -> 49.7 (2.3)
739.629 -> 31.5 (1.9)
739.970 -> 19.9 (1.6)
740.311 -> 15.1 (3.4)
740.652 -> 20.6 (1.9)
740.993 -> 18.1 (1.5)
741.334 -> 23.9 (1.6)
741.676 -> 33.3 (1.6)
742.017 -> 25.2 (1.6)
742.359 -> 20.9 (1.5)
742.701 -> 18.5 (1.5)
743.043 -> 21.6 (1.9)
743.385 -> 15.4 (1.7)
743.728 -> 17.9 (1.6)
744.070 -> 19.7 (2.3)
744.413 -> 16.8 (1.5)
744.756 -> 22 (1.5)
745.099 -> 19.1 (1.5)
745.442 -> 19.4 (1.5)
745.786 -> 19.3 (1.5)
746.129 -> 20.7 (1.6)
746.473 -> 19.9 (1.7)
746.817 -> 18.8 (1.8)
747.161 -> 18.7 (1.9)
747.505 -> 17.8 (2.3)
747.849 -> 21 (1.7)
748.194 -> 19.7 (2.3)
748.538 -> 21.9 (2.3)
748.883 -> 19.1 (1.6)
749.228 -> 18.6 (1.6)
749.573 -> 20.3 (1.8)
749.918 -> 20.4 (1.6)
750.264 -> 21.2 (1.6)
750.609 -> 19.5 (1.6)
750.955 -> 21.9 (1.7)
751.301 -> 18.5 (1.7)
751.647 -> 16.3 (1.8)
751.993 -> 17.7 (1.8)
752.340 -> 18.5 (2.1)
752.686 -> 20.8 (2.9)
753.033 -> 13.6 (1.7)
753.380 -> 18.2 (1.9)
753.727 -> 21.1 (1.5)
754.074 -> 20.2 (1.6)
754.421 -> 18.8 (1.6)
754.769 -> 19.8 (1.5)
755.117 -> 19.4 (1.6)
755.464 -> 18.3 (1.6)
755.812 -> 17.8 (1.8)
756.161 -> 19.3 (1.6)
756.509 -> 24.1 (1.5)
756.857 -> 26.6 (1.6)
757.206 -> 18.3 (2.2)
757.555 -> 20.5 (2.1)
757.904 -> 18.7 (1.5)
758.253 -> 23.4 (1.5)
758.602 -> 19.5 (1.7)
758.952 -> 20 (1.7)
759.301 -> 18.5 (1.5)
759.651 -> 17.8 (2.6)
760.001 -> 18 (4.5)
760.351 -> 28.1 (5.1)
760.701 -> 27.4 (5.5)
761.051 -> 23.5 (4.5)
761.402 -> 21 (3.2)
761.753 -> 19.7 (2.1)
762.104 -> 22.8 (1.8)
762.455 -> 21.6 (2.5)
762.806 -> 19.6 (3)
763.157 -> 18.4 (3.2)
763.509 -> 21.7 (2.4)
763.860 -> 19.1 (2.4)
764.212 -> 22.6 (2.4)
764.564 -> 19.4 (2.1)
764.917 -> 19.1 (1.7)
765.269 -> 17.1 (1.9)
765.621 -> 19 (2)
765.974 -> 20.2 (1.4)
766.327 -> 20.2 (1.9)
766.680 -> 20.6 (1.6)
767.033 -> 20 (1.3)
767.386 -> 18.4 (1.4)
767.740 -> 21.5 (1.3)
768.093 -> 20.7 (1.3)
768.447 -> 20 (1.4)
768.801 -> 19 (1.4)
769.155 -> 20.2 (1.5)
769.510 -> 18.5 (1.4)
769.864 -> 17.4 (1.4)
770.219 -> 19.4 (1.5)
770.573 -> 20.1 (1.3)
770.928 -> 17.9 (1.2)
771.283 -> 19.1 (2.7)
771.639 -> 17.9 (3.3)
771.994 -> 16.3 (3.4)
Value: 3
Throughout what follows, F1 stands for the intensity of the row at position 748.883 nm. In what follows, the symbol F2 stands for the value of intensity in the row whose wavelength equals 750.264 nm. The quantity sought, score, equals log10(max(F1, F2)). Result 1.33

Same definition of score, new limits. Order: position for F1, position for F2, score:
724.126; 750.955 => 1.34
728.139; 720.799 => 1.31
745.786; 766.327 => 1.31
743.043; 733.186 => 1.33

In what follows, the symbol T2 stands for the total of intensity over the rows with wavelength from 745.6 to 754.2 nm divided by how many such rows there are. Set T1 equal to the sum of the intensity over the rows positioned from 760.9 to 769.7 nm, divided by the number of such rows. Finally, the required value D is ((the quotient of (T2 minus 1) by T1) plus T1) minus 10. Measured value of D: 11.1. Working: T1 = 20.2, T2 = 19.3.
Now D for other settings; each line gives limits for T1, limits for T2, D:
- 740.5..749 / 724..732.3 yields 11.3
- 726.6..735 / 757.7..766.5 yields 10.0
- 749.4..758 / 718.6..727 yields 10.5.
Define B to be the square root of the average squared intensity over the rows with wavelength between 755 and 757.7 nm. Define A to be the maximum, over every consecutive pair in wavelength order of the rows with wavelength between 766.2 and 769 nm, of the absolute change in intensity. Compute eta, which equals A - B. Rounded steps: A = 3.1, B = 20.7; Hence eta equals -17.6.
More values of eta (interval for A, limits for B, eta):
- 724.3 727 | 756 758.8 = -17.2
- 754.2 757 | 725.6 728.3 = -14.8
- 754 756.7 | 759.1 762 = -17.3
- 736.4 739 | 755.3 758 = -17.6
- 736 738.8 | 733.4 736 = -17.2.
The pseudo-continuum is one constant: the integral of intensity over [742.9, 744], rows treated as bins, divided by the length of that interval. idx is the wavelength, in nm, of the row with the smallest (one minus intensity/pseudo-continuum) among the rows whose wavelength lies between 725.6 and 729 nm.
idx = 726.129 nm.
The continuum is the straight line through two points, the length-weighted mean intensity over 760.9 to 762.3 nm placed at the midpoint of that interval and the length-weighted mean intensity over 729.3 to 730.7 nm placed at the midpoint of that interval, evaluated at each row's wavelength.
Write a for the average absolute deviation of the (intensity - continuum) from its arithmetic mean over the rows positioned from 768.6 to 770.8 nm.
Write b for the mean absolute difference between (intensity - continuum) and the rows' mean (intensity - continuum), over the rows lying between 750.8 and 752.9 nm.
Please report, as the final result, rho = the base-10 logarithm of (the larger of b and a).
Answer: 0.20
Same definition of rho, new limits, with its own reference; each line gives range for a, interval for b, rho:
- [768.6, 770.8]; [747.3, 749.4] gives 0.08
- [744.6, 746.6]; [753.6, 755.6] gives -0.07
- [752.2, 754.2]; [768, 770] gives 0.29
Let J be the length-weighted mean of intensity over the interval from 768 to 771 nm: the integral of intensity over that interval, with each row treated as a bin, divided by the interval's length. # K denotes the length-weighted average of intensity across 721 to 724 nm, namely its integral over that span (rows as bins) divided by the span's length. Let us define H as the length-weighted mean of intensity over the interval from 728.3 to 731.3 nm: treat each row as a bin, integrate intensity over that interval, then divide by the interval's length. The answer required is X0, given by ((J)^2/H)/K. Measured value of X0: 0.96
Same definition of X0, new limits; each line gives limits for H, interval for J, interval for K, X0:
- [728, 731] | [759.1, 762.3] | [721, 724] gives 1.26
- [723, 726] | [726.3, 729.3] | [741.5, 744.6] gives 0.85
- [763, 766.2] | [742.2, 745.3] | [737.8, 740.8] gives 0.77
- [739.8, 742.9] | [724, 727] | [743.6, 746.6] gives 0.92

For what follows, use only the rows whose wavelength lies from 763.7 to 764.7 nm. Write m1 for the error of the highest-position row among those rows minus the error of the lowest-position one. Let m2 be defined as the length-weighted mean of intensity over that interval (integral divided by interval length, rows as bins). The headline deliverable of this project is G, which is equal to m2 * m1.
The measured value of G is -6.1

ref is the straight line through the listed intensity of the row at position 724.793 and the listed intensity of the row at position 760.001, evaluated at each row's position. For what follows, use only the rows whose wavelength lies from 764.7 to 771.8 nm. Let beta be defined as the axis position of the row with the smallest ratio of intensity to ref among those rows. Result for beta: 765.269 nm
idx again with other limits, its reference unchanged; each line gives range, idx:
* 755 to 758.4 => 756.857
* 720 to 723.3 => 720.799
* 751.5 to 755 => 753.727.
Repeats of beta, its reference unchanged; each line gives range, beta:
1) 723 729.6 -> 725.461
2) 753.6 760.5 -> 755.812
